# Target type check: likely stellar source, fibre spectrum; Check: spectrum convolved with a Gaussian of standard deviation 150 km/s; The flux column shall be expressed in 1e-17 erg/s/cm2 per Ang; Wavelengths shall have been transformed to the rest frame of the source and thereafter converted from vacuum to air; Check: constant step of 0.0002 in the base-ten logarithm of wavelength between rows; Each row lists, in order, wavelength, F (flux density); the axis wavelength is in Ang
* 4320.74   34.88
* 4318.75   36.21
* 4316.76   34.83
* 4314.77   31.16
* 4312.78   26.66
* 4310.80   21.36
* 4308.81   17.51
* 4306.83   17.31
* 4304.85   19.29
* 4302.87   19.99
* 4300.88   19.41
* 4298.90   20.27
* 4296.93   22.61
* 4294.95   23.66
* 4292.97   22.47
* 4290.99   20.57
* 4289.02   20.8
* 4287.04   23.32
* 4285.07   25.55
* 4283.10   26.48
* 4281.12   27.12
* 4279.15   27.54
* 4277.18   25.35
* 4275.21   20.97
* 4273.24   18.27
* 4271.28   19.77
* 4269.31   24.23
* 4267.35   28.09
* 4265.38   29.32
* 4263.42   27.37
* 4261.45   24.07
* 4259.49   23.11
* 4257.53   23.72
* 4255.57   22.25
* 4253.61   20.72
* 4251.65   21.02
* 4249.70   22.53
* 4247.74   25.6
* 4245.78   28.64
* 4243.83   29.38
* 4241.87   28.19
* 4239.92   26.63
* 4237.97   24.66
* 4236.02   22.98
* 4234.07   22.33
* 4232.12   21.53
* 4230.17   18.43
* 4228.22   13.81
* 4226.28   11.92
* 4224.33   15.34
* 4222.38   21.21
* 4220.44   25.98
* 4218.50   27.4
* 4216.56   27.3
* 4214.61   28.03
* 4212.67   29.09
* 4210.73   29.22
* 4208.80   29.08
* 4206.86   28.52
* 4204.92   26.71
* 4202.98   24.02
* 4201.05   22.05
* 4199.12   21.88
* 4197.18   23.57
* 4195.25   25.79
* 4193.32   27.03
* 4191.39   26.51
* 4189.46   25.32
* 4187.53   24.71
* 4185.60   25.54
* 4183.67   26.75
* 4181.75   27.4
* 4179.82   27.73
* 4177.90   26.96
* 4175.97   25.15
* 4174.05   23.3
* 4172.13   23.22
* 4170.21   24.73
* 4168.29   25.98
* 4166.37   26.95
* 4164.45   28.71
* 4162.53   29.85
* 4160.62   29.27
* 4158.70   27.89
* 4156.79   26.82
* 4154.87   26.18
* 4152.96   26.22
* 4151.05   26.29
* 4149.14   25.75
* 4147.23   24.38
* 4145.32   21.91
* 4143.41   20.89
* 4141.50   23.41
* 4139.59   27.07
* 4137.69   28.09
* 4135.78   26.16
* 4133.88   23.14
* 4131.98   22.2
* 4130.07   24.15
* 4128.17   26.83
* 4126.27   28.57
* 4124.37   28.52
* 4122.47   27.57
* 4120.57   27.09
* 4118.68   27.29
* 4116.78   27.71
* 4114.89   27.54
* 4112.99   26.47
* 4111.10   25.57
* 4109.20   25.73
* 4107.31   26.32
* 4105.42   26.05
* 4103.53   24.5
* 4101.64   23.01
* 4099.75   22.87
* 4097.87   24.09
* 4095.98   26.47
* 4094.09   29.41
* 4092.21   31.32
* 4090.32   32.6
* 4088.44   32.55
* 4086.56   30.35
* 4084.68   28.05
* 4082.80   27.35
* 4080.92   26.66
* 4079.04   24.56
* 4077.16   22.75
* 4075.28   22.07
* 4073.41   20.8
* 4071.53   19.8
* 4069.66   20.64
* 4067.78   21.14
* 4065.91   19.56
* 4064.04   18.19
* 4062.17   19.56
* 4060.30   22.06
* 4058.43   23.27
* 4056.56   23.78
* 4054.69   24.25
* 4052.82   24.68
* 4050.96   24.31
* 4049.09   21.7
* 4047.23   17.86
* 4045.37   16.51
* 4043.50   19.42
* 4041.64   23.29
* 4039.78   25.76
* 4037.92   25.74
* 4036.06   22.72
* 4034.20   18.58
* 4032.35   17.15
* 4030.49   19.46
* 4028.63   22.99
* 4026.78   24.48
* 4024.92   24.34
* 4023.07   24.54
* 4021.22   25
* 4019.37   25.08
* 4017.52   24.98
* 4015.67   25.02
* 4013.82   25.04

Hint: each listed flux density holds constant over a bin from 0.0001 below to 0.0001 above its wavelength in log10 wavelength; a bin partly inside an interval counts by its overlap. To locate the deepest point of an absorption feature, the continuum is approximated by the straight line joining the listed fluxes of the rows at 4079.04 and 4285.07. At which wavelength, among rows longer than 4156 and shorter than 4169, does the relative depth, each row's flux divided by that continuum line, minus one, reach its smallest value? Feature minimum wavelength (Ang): 4168.29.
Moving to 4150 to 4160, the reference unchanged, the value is 4154.87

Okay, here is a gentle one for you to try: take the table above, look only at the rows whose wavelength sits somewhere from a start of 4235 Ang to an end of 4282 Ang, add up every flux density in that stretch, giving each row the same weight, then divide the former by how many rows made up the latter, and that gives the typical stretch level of 24.6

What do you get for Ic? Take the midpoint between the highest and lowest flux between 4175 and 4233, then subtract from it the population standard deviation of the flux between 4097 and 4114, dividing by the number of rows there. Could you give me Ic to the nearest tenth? 19.3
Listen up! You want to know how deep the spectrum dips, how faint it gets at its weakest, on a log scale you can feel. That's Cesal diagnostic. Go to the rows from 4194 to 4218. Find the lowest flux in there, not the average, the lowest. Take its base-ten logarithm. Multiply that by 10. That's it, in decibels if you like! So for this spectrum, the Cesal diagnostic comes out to 13.4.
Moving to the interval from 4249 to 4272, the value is 13.0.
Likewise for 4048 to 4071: 12.6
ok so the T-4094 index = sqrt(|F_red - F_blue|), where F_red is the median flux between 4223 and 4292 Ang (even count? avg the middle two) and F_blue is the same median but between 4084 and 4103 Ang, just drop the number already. 2.3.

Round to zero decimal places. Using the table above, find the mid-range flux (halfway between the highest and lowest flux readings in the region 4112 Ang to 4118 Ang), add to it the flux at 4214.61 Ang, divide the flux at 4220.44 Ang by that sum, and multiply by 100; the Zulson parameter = 47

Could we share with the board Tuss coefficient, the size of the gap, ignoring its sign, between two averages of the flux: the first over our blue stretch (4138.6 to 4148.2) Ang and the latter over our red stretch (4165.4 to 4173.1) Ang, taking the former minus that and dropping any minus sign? 1.7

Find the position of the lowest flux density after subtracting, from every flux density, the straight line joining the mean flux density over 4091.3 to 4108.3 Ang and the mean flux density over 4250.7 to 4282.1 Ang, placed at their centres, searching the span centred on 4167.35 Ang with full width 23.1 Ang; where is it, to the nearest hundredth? 4172.13 Ang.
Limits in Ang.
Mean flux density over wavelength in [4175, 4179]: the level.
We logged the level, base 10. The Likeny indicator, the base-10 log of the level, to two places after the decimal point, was 1.42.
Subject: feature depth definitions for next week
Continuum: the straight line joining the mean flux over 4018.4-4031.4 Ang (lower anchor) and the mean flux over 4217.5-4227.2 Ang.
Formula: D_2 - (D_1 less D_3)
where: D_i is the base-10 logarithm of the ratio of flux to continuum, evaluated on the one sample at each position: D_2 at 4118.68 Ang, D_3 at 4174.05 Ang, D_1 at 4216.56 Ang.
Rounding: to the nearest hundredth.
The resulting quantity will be 0.01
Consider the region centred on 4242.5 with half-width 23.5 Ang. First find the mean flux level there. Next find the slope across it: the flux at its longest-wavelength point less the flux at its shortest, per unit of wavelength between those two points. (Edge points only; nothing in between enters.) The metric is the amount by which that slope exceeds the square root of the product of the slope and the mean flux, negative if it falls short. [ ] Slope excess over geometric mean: -1.2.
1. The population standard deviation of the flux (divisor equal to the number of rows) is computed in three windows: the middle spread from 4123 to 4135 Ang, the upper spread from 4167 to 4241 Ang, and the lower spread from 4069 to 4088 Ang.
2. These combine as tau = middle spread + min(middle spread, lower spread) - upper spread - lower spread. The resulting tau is -2.4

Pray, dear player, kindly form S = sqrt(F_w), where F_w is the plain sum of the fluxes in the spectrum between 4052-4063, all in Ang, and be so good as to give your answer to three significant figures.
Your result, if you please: 11.7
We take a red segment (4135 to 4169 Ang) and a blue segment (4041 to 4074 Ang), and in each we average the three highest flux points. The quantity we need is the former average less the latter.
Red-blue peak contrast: 4.9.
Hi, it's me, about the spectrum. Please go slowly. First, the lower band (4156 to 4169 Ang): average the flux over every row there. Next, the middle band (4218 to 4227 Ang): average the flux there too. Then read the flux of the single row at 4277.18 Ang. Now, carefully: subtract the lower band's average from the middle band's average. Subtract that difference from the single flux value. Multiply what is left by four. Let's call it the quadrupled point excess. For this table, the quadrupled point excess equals 132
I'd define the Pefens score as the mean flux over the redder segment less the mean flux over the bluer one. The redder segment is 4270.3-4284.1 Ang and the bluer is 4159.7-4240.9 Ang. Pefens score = -1.2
